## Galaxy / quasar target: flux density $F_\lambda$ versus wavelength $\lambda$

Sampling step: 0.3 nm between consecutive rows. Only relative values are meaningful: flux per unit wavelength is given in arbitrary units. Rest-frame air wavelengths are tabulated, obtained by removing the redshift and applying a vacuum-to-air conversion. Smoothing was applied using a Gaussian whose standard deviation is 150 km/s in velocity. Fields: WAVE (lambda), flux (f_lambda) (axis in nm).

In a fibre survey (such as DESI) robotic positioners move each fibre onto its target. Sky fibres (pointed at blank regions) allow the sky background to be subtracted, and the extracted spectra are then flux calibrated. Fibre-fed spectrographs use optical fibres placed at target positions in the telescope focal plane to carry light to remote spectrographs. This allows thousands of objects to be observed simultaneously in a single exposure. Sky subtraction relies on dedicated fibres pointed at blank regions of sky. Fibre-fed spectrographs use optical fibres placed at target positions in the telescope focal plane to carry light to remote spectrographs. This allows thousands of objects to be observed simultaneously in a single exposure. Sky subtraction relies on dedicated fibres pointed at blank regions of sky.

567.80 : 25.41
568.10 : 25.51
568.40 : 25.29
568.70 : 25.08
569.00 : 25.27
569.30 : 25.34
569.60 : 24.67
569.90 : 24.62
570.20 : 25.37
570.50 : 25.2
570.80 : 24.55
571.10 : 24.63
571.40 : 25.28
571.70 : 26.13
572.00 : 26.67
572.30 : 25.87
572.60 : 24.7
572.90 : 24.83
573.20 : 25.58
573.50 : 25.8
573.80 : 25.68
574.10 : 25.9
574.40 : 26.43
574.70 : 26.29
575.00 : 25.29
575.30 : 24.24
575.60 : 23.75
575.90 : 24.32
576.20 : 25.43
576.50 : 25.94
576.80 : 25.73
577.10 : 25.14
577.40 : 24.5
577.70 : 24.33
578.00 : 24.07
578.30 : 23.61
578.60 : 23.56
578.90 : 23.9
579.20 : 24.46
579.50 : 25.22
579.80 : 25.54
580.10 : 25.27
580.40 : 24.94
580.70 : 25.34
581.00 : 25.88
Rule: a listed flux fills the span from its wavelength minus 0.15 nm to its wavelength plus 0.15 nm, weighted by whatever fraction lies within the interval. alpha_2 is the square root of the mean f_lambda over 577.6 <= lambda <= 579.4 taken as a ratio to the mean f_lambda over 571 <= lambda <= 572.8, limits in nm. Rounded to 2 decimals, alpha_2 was 0.97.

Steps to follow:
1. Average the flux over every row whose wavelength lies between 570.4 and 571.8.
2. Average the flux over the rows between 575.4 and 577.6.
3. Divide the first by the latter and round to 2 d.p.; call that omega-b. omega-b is 1.01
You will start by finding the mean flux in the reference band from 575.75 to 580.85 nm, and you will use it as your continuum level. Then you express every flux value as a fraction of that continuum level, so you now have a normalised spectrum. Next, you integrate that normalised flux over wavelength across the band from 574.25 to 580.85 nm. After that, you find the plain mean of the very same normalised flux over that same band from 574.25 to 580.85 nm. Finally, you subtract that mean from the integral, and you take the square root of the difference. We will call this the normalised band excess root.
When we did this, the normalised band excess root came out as 2.4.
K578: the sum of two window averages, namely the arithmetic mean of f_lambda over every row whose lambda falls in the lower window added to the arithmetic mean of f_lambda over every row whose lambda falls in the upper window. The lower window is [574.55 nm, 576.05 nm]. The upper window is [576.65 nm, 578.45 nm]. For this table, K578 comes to 49.3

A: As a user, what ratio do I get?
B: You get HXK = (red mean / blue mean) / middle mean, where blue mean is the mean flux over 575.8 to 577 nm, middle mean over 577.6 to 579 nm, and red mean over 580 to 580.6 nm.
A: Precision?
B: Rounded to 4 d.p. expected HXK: 0.0414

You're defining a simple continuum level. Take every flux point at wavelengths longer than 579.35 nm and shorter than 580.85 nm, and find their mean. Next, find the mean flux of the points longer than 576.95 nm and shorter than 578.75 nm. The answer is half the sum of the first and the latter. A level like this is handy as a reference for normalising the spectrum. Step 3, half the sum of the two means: 24.7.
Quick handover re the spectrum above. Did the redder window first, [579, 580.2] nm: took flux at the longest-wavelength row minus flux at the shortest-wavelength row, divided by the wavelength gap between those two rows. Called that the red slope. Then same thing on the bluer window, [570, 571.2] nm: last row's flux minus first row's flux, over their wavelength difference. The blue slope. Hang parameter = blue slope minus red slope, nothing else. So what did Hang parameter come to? -1.7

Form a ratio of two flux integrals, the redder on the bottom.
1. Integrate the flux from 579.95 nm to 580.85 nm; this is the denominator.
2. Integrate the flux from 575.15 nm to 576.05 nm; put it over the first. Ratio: 0.96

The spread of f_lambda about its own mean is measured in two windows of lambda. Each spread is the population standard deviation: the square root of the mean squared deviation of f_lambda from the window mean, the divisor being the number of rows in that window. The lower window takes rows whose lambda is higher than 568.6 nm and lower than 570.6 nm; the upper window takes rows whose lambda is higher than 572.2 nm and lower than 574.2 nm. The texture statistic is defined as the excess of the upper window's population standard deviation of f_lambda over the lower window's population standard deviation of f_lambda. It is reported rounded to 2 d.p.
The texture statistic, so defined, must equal 0.18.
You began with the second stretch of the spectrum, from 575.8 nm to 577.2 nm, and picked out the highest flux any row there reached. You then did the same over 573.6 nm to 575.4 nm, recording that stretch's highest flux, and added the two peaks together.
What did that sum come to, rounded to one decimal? 52.4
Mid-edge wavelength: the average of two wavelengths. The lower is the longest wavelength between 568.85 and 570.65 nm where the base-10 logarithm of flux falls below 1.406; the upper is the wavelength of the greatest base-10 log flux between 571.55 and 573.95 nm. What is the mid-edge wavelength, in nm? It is 571.25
